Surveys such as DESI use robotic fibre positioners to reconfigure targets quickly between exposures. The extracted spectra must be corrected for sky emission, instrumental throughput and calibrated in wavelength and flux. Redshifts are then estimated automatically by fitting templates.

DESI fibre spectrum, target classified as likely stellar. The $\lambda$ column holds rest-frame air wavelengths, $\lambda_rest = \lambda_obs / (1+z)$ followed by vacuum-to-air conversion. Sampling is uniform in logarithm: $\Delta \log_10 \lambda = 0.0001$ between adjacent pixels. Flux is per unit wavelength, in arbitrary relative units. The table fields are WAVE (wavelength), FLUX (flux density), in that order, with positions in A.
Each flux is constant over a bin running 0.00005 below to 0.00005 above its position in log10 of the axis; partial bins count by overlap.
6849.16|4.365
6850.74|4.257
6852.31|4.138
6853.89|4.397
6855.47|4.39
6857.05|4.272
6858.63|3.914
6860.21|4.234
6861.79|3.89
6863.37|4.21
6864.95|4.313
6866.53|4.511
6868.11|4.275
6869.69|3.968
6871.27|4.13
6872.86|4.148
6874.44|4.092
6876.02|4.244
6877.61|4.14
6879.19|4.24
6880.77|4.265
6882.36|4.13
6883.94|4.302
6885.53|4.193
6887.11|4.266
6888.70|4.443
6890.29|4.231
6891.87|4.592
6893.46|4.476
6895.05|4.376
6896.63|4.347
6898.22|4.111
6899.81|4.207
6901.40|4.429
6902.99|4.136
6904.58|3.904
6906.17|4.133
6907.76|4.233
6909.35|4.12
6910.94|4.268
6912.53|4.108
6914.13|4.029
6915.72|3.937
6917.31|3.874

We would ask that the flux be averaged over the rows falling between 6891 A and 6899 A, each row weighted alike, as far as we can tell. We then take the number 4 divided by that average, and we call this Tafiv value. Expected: 0.913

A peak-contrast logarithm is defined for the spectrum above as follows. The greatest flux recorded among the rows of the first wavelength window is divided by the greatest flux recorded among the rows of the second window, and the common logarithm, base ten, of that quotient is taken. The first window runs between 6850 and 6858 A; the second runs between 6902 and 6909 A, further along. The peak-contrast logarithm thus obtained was 0.017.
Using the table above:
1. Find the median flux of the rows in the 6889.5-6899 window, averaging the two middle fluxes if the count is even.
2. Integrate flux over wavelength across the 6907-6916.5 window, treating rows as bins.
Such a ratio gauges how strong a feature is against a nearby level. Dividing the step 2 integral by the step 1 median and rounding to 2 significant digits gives 9.0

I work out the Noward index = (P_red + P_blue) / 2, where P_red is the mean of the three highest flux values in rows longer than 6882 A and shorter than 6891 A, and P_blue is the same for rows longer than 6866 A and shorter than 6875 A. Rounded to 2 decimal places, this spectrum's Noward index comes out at 4.32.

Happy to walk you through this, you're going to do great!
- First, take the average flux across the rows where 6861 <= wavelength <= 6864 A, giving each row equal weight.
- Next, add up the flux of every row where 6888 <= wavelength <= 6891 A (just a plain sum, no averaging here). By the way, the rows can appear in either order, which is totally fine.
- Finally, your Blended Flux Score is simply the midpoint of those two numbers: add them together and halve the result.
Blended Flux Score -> 6.4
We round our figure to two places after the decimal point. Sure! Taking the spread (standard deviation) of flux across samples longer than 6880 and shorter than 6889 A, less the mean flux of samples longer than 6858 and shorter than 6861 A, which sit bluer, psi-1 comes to -3.98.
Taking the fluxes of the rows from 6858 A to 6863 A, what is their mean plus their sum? 16.1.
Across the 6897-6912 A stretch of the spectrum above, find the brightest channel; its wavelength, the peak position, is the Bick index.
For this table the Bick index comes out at 6901.40 A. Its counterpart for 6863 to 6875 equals 6866.53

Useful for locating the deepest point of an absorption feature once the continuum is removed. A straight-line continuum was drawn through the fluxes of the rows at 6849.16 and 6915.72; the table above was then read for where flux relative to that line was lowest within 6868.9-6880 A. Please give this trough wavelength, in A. 6869.69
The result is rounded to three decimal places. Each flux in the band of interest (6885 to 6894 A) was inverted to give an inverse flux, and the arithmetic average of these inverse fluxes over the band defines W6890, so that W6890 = 0.229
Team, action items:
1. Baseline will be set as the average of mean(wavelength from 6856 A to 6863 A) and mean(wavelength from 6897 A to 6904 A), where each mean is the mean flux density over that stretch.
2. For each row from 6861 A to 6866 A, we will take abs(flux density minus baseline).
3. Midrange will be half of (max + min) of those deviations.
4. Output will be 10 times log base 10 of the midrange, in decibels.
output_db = -8.0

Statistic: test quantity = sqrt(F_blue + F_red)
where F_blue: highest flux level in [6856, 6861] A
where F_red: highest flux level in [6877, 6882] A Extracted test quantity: 2.92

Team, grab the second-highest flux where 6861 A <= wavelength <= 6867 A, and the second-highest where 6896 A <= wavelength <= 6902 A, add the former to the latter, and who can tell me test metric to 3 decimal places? 8.660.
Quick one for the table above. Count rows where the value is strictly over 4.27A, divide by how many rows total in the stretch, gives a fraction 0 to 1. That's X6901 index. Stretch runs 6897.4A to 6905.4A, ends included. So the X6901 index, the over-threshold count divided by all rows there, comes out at 0.2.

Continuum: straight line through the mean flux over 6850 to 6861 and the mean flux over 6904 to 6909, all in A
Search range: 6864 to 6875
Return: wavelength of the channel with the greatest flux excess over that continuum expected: 6866.53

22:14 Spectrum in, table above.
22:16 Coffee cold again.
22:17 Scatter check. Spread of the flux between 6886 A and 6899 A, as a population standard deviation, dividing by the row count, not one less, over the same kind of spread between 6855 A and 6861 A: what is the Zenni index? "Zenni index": 0.81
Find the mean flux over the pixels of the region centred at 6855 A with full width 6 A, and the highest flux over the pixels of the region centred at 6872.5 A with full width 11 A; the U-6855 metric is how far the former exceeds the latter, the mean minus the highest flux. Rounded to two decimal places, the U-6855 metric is 0.02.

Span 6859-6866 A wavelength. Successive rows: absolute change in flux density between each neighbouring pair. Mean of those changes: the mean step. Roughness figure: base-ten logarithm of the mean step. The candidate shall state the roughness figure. -0.6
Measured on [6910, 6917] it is -1.0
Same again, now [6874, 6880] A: -0.9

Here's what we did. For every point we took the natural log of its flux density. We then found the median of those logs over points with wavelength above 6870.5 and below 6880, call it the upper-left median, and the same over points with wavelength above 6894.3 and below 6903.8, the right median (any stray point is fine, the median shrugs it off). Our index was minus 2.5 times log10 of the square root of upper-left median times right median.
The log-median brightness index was -0.394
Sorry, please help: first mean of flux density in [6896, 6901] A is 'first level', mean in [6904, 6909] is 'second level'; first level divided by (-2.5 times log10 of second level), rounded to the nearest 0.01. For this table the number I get -2.76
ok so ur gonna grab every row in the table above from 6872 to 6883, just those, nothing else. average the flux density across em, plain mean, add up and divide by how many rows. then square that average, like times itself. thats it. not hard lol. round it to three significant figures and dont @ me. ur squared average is 17.5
